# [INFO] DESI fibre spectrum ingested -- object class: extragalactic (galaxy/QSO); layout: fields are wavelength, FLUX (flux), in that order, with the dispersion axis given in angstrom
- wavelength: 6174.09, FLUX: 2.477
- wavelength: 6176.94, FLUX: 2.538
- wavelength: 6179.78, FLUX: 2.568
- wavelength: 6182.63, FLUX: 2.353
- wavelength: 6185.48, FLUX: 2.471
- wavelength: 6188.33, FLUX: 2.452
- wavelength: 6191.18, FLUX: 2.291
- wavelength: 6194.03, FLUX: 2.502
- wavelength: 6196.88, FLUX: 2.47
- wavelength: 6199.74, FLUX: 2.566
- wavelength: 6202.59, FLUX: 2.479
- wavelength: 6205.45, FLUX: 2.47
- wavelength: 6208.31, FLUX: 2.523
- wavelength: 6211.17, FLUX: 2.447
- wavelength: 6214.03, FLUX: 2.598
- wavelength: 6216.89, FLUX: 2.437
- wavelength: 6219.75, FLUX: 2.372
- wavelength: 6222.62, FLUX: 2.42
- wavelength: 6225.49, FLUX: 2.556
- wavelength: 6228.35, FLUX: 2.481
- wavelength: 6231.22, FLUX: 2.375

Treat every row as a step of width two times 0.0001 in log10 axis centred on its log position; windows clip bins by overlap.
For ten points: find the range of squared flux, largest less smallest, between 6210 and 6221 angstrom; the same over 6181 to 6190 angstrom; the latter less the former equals -0.6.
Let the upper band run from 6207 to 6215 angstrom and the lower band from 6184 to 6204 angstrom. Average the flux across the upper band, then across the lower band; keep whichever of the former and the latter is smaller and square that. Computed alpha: 6.06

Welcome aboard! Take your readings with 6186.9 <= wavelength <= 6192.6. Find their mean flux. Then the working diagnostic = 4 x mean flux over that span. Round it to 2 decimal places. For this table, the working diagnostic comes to 9.49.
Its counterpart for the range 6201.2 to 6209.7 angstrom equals 9.96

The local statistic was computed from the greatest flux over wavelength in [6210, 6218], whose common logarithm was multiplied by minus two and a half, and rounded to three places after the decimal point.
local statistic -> -1.037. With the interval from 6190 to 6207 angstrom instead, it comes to -1.023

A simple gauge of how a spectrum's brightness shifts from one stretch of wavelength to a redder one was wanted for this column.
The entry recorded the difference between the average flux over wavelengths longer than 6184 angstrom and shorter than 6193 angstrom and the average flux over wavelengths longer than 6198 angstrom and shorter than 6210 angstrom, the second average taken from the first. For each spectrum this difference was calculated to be -0.10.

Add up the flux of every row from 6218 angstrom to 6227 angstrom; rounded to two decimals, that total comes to 7.35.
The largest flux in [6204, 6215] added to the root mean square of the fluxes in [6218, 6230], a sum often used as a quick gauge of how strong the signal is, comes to 5.056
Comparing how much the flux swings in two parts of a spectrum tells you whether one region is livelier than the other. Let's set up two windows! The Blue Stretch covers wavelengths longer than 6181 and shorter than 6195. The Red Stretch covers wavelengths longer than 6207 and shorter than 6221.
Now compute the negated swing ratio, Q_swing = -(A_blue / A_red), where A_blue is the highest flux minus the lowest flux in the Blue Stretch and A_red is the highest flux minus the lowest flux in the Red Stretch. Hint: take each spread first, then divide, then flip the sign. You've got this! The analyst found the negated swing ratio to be -0.93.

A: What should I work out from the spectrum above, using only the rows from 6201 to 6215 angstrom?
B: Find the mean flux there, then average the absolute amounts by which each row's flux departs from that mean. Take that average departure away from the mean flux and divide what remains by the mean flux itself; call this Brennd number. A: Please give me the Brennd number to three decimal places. 0.982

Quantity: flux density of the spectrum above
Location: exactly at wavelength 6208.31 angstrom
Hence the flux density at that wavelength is 2.523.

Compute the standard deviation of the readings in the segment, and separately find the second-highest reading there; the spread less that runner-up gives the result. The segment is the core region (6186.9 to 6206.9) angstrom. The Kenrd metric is -2.42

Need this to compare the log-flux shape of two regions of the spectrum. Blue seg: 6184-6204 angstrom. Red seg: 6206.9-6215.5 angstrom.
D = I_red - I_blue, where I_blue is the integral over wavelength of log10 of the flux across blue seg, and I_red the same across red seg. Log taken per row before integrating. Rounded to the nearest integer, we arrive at -4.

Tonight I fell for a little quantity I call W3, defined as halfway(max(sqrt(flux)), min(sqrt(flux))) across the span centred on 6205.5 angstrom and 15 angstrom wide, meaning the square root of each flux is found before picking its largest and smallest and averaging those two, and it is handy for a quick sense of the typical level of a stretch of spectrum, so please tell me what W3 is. 1.583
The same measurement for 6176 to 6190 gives 1.568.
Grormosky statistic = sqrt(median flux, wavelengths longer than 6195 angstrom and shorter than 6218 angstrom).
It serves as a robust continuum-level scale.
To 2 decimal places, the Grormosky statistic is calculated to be 1.57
